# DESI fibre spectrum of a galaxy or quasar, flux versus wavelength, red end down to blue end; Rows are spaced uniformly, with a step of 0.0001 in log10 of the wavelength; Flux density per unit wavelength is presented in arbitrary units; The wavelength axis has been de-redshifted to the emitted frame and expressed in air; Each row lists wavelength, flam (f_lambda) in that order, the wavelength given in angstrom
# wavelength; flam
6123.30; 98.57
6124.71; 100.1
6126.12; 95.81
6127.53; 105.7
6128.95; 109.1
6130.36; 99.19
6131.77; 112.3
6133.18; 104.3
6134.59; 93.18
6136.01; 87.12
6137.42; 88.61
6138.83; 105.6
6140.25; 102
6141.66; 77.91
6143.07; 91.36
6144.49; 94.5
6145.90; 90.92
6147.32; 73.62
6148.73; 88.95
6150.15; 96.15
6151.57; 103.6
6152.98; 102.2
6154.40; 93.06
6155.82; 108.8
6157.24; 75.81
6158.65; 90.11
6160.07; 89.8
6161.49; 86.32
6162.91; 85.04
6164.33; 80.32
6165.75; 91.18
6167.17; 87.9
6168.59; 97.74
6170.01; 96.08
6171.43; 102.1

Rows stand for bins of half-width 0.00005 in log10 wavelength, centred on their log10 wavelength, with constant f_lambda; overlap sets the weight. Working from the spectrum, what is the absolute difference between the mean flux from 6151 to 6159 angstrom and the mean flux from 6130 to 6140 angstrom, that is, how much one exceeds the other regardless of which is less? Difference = 3.0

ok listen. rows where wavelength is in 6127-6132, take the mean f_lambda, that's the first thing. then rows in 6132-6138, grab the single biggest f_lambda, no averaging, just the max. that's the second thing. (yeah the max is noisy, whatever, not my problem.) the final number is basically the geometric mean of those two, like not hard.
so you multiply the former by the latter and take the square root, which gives 105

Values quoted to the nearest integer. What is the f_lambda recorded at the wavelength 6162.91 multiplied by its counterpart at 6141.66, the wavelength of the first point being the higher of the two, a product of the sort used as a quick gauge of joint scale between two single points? 6625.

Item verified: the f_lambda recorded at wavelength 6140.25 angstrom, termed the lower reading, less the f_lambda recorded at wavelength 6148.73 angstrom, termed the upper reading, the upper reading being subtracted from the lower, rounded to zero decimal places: 13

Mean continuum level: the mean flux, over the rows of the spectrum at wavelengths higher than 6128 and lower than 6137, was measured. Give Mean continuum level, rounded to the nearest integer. 101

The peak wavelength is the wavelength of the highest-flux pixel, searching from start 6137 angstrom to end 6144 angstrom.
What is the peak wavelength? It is 6138.83 angstrom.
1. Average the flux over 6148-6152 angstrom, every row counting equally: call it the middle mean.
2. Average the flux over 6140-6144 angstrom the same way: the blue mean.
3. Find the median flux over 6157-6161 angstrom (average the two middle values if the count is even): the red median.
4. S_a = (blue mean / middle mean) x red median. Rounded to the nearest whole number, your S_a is 84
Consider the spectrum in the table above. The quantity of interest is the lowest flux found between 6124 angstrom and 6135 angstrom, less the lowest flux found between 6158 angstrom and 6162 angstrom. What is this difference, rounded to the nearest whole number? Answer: 7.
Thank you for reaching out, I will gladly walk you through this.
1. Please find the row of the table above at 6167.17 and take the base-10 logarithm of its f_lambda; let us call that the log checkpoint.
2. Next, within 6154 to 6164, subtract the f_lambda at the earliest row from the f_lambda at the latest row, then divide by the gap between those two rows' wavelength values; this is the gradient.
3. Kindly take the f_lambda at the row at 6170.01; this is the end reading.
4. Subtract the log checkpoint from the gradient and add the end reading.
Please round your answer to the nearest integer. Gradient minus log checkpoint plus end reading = 93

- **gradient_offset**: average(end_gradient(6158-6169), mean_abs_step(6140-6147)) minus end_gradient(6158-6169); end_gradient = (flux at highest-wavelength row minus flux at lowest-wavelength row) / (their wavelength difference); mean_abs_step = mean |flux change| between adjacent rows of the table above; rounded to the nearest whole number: 5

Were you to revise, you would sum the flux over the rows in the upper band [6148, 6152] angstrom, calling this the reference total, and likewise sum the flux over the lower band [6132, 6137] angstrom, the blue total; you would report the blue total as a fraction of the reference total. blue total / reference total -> 0.99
